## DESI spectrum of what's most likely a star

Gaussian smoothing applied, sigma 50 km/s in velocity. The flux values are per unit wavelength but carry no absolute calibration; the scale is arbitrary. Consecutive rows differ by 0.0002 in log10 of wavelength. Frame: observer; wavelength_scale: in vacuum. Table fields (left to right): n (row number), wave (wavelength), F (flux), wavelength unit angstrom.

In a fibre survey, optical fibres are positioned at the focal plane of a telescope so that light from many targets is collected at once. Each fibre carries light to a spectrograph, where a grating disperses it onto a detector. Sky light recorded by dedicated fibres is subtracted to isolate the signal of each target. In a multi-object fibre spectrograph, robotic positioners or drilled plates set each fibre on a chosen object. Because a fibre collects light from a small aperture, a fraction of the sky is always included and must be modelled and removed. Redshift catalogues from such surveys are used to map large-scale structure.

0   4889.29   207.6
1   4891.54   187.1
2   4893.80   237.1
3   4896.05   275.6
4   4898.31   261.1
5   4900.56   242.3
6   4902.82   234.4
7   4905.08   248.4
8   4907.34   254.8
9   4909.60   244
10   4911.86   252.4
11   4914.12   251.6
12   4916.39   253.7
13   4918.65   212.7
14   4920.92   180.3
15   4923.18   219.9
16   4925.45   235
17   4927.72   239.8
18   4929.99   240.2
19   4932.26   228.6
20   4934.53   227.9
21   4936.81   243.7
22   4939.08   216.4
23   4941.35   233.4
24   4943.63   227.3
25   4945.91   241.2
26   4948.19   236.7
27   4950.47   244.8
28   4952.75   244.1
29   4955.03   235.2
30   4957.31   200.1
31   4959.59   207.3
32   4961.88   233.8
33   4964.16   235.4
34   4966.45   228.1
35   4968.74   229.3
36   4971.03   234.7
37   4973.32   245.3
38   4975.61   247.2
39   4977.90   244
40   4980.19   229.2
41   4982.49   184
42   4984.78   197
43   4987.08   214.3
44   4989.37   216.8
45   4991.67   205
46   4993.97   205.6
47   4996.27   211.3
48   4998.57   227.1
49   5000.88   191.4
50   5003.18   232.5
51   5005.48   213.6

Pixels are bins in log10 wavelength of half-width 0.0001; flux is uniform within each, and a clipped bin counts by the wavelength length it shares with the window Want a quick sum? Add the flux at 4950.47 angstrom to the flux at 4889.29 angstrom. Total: 452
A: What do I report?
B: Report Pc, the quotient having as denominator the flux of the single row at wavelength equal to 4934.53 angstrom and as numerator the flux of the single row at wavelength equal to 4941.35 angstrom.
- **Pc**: 1.02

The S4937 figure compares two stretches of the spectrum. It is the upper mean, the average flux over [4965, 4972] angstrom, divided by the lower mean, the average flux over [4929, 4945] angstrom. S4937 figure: 1.00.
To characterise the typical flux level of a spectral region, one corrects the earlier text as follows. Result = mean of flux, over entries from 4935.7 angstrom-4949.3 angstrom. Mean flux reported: 233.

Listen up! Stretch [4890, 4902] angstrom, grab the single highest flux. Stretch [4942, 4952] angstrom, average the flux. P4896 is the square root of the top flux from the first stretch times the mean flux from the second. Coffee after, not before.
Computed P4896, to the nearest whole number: 256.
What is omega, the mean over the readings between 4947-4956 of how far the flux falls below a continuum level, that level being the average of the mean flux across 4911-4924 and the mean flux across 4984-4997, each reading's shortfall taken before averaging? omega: -22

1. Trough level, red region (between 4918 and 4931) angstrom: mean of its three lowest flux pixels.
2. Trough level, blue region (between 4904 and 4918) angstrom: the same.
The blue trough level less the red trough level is 44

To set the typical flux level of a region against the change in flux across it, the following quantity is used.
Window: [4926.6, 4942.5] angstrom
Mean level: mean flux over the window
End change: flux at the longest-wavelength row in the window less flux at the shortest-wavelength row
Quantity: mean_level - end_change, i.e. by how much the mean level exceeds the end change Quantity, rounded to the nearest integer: 239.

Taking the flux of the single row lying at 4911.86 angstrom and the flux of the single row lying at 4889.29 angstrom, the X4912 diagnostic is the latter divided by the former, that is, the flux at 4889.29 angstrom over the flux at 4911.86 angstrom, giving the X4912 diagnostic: 0.82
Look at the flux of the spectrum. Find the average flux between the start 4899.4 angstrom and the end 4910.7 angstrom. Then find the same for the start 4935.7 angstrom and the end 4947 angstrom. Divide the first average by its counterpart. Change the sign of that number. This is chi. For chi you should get -1.05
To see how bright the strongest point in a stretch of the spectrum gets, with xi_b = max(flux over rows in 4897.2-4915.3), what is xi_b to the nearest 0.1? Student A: 261.1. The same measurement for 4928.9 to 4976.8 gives 247.2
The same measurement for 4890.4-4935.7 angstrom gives 275.6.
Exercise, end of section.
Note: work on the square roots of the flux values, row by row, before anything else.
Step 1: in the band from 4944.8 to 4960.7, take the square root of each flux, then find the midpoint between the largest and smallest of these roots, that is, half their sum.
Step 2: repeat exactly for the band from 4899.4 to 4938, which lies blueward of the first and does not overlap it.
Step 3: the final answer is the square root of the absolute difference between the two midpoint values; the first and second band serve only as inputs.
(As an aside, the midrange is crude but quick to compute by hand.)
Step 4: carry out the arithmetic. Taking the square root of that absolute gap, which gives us 0.45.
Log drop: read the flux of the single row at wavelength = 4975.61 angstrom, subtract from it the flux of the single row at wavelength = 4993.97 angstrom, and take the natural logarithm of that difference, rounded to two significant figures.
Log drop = 3.7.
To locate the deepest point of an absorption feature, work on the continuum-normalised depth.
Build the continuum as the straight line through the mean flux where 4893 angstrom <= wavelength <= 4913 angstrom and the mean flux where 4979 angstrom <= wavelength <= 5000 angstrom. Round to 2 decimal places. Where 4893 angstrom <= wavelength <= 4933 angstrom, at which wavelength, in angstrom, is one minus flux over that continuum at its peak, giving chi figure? 4920.92 angstrom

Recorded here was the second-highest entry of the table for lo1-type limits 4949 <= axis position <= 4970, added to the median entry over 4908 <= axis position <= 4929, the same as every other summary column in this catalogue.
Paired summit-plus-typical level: 484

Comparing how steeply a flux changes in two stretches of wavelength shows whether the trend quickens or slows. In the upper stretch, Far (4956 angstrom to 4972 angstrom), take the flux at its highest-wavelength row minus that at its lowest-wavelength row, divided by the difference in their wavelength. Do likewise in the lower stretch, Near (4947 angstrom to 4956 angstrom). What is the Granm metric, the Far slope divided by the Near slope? -11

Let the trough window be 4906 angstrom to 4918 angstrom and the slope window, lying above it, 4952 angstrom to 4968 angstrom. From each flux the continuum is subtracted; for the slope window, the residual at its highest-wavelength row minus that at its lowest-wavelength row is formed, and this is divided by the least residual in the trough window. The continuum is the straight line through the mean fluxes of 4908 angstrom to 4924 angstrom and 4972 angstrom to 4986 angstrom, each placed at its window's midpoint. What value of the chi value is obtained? -1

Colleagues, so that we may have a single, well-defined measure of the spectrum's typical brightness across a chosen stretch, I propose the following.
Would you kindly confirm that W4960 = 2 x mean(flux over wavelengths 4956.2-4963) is 427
